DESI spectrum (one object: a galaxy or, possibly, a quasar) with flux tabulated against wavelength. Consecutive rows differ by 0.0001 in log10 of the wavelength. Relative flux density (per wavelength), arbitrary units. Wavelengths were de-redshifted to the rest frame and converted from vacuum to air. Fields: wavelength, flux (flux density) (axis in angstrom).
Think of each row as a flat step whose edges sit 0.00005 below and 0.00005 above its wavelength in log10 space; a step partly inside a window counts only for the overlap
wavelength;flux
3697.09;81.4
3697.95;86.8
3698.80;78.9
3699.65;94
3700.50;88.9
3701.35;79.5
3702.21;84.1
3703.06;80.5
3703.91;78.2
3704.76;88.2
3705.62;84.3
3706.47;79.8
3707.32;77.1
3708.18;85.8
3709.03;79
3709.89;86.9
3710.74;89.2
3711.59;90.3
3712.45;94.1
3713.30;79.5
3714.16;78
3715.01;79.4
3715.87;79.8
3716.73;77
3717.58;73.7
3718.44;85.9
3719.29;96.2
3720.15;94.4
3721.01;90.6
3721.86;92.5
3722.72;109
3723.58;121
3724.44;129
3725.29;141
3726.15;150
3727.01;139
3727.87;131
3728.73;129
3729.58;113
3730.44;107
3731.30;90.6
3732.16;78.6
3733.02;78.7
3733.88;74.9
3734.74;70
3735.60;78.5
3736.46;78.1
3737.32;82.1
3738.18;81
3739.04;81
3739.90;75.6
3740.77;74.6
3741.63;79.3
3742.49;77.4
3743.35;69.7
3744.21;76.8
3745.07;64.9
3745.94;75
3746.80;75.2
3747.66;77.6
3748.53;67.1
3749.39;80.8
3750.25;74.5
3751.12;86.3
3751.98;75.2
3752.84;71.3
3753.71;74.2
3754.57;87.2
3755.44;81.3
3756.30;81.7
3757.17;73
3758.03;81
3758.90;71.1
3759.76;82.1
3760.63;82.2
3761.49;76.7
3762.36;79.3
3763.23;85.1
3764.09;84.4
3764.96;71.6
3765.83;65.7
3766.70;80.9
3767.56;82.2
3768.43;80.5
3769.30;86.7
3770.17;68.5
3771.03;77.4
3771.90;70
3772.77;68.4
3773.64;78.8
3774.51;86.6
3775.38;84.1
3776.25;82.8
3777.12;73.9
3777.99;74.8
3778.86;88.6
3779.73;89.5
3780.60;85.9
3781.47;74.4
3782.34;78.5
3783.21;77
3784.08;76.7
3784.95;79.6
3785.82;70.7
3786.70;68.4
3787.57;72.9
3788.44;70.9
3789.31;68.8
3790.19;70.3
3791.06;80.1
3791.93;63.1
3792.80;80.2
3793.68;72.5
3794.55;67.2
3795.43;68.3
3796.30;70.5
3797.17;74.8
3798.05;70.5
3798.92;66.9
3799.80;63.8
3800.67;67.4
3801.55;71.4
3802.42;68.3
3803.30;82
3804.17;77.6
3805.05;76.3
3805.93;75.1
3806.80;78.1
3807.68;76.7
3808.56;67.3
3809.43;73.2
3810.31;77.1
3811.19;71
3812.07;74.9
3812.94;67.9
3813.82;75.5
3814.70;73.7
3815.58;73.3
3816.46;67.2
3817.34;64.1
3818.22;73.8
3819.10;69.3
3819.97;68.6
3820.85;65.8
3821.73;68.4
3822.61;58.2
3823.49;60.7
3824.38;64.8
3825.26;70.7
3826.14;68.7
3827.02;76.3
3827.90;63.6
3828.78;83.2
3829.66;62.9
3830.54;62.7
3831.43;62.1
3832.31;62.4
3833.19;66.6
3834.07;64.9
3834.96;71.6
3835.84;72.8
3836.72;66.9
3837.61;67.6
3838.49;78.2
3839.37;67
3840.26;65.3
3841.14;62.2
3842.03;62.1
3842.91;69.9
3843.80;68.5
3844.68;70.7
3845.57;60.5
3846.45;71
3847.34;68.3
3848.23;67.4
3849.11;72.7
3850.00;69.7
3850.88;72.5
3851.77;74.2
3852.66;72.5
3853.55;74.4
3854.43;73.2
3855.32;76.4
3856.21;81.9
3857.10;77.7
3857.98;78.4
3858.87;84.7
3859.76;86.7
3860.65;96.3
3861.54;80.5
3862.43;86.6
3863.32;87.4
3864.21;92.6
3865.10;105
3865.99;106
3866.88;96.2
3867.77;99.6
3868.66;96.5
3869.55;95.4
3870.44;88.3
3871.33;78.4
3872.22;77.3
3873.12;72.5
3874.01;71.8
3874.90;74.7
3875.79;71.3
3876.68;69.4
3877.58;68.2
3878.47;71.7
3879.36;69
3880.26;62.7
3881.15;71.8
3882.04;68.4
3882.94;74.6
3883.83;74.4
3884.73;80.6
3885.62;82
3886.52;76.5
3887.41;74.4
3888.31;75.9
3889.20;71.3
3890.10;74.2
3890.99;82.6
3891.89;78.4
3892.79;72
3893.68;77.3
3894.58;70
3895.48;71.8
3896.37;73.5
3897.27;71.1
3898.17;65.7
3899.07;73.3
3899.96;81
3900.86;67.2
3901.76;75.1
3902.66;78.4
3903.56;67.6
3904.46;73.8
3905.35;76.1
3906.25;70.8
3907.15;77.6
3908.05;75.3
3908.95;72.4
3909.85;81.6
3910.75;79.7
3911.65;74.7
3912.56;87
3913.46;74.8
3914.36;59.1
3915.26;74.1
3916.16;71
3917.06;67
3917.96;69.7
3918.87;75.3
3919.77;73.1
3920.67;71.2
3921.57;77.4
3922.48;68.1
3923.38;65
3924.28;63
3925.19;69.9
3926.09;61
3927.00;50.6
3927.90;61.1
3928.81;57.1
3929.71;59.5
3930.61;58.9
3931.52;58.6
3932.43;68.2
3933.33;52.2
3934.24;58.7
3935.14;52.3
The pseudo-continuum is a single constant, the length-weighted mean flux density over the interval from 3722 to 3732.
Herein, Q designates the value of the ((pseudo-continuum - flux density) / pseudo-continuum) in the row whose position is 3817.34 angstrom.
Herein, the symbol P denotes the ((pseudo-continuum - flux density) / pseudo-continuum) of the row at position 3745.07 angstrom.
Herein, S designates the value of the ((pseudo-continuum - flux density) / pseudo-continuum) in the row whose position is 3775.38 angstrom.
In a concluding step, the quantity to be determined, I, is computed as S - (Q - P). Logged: 0.30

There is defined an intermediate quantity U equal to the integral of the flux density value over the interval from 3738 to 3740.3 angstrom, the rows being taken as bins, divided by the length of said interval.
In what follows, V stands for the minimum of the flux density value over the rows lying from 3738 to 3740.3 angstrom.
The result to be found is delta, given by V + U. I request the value 155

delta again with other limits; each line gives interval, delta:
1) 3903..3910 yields 142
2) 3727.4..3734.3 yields 176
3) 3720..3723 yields 187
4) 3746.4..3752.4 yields 144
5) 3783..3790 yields 141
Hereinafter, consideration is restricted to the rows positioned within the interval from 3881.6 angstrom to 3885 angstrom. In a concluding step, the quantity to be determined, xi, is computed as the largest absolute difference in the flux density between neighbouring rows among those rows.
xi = 6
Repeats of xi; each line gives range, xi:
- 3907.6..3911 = 9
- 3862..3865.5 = 12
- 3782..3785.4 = 3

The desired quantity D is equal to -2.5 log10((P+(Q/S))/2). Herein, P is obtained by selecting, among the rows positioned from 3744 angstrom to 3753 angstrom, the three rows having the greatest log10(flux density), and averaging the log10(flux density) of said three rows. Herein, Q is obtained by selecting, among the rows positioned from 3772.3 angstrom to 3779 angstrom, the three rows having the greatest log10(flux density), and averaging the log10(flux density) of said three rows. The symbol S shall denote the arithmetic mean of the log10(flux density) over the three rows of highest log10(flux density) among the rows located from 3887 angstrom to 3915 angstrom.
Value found -0.410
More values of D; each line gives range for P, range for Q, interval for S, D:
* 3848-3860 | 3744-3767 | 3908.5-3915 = -0.417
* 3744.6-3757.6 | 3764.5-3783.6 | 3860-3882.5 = -0.402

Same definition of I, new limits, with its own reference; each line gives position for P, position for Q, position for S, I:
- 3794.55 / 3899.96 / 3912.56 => 0.40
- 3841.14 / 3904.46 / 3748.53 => 0.54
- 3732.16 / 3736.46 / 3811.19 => 0.41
